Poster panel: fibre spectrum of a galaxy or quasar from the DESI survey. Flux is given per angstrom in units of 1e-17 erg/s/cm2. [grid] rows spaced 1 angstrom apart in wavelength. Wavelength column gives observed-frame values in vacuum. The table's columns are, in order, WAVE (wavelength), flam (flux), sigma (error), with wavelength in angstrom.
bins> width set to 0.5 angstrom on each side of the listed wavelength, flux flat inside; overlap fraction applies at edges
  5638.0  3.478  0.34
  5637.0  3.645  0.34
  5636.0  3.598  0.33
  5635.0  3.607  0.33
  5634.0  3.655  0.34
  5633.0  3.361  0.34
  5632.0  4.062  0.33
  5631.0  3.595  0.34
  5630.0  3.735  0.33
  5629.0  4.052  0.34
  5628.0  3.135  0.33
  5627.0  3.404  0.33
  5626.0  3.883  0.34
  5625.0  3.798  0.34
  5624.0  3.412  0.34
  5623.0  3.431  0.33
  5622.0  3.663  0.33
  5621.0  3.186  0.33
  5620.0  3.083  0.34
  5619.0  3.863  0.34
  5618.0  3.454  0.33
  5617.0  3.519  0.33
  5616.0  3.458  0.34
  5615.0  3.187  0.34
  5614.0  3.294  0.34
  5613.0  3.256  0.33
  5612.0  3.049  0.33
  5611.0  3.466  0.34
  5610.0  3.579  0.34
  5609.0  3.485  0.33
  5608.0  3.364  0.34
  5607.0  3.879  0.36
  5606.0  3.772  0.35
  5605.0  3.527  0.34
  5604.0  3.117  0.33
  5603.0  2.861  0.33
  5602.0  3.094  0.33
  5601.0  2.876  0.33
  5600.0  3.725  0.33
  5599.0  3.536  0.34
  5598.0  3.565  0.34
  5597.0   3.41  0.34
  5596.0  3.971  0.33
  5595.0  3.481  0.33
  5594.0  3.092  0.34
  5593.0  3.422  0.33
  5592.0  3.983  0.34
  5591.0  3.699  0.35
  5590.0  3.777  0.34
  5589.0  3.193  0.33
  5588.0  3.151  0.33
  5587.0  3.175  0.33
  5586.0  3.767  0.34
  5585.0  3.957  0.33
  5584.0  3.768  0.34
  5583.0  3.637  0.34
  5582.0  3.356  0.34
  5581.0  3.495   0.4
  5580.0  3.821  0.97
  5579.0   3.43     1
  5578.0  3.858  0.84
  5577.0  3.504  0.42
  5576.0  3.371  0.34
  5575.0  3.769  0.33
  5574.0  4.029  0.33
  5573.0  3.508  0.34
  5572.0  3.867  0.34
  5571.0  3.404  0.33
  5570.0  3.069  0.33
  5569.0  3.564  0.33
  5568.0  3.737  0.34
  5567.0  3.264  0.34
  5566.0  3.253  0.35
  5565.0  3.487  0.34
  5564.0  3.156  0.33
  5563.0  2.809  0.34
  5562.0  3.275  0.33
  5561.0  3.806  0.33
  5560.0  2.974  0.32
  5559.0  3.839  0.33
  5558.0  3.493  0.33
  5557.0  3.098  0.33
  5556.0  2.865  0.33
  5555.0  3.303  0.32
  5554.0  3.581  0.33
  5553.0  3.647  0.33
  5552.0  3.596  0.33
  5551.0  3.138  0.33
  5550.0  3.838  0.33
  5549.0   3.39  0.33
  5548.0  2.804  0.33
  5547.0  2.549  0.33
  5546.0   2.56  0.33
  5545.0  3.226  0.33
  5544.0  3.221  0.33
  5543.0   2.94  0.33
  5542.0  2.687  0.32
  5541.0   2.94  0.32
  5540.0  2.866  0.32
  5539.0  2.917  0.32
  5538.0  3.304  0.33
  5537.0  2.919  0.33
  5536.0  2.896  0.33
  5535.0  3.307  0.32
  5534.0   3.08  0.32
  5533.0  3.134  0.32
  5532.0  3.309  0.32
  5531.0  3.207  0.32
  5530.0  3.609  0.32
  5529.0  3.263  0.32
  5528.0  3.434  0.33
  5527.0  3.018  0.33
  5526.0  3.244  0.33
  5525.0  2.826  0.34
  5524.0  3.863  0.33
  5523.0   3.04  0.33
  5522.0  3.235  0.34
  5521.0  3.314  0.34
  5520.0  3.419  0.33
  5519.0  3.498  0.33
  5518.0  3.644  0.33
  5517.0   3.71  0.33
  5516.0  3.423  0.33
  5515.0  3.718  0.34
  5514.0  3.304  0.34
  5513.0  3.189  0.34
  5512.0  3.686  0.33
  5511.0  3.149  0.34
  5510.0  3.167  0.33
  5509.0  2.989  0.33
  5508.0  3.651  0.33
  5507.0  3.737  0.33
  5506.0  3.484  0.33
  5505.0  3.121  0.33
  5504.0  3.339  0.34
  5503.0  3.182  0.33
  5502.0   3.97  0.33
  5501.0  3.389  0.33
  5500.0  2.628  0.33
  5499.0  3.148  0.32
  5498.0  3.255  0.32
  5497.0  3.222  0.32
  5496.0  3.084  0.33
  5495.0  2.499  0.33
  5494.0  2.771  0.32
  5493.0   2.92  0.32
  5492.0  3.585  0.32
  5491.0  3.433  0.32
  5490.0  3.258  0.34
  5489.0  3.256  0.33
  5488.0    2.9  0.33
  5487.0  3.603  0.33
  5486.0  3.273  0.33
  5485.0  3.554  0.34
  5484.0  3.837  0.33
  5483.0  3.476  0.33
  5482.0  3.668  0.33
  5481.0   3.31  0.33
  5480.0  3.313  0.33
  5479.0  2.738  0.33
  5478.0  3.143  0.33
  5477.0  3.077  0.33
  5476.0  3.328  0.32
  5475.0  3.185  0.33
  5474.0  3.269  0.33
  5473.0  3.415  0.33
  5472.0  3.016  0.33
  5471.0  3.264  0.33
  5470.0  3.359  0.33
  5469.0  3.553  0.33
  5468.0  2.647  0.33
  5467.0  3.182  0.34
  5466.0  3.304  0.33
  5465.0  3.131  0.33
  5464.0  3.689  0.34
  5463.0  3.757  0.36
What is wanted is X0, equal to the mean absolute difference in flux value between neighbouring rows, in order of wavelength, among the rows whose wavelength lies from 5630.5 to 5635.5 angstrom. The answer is 0.38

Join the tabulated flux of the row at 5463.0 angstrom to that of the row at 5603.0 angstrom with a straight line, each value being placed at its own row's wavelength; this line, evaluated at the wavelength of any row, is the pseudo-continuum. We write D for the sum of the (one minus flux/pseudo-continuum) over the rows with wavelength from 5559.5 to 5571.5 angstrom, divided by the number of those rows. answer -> -0.07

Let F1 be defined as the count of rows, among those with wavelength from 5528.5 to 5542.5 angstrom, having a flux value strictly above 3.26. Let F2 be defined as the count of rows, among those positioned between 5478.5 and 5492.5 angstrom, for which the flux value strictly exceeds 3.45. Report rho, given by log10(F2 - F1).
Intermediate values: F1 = 5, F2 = 6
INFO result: 0.0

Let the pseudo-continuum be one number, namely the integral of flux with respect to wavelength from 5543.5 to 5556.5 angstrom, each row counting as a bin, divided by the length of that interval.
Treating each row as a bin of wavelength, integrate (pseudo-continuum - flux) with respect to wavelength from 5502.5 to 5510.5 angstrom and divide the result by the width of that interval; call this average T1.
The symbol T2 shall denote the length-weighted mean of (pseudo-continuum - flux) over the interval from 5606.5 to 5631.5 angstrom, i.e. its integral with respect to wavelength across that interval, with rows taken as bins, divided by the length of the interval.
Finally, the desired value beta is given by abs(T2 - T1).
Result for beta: 0.16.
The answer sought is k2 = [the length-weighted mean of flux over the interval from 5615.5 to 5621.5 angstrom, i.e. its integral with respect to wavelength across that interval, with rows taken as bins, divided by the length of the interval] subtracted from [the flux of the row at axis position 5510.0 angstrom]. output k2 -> -0.26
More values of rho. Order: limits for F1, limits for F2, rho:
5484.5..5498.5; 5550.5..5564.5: 0.0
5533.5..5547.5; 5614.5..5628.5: 0.7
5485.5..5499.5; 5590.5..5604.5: 0.5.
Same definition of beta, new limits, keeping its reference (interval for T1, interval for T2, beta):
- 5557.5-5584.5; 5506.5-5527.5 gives 0.13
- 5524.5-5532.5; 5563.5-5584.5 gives 0.30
